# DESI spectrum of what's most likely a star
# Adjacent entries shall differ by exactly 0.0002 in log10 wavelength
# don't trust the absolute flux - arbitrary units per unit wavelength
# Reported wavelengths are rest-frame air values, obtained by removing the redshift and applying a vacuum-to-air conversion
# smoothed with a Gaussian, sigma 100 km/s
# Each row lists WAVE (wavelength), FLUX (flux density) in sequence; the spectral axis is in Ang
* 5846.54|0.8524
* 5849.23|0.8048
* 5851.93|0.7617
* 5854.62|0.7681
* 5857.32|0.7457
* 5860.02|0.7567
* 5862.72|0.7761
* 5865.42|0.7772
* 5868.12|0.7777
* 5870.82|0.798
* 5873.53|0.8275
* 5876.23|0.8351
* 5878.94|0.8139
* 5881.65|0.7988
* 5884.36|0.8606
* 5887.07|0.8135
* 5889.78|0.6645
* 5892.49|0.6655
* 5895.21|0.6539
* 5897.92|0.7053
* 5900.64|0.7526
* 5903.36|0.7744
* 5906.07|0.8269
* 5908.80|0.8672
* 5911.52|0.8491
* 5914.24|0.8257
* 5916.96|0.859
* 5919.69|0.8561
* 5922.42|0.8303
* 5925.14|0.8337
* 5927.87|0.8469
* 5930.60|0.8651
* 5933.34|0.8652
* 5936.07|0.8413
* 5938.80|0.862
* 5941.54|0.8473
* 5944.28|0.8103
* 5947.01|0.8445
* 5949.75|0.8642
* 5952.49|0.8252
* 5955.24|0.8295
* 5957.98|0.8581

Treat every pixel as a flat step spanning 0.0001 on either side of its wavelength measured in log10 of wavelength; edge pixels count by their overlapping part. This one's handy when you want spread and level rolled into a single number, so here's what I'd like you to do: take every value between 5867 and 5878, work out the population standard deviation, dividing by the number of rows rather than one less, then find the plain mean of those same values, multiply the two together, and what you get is 0.019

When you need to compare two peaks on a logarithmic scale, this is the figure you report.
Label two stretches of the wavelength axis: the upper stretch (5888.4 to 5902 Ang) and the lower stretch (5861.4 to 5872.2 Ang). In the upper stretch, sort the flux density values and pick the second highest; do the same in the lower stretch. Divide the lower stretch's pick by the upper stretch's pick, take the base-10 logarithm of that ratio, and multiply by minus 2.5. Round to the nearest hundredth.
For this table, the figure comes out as -0.11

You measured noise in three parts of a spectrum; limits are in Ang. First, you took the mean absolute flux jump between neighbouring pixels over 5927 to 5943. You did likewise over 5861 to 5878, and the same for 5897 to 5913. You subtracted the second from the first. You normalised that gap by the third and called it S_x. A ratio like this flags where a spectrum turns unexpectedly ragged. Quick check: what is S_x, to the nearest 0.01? 0.10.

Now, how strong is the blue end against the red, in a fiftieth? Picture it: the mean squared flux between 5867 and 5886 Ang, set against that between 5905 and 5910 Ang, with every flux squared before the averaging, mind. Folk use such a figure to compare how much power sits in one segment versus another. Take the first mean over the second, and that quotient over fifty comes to 0.019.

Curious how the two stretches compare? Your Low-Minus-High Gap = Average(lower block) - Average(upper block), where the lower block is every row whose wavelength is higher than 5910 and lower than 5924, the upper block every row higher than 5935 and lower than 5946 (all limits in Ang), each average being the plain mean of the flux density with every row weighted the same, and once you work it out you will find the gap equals 0.00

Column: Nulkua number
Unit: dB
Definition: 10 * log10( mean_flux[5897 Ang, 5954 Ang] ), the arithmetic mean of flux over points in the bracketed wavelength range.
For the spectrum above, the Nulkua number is -0.80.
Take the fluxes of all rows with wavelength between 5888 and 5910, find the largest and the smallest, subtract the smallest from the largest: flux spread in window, 0.21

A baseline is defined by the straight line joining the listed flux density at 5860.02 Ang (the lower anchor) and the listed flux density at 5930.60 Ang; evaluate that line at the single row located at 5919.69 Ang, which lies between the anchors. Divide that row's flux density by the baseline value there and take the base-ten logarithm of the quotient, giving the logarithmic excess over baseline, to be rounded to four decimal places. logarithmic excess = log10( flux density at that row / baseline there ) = 0.0040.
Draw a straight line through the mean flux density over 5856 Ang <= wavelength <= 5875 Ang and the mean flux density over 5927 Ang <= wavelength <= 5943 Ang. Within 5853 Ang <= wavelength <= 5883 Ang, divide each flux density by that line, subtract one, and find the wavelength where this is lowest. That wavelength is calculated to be 5857.32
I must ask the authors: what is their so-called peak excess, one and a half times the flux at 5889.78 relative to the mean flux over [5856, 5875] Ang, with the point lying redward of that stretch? 1.28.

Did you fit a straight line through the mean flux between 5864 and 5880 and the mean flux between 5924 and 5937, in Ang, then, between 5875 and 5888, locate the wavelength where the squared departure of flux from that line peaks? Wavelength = 5884.36 Ang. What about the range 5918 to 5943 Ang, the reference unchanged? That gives 5930.60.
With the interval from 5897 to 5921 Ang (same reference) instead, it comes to 5897.92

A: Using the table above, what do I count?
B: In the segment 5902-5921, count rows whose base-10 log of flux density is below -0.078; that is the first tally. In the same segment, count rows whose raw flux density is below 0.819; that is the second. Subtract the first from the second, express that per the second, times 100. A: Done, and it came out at -200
